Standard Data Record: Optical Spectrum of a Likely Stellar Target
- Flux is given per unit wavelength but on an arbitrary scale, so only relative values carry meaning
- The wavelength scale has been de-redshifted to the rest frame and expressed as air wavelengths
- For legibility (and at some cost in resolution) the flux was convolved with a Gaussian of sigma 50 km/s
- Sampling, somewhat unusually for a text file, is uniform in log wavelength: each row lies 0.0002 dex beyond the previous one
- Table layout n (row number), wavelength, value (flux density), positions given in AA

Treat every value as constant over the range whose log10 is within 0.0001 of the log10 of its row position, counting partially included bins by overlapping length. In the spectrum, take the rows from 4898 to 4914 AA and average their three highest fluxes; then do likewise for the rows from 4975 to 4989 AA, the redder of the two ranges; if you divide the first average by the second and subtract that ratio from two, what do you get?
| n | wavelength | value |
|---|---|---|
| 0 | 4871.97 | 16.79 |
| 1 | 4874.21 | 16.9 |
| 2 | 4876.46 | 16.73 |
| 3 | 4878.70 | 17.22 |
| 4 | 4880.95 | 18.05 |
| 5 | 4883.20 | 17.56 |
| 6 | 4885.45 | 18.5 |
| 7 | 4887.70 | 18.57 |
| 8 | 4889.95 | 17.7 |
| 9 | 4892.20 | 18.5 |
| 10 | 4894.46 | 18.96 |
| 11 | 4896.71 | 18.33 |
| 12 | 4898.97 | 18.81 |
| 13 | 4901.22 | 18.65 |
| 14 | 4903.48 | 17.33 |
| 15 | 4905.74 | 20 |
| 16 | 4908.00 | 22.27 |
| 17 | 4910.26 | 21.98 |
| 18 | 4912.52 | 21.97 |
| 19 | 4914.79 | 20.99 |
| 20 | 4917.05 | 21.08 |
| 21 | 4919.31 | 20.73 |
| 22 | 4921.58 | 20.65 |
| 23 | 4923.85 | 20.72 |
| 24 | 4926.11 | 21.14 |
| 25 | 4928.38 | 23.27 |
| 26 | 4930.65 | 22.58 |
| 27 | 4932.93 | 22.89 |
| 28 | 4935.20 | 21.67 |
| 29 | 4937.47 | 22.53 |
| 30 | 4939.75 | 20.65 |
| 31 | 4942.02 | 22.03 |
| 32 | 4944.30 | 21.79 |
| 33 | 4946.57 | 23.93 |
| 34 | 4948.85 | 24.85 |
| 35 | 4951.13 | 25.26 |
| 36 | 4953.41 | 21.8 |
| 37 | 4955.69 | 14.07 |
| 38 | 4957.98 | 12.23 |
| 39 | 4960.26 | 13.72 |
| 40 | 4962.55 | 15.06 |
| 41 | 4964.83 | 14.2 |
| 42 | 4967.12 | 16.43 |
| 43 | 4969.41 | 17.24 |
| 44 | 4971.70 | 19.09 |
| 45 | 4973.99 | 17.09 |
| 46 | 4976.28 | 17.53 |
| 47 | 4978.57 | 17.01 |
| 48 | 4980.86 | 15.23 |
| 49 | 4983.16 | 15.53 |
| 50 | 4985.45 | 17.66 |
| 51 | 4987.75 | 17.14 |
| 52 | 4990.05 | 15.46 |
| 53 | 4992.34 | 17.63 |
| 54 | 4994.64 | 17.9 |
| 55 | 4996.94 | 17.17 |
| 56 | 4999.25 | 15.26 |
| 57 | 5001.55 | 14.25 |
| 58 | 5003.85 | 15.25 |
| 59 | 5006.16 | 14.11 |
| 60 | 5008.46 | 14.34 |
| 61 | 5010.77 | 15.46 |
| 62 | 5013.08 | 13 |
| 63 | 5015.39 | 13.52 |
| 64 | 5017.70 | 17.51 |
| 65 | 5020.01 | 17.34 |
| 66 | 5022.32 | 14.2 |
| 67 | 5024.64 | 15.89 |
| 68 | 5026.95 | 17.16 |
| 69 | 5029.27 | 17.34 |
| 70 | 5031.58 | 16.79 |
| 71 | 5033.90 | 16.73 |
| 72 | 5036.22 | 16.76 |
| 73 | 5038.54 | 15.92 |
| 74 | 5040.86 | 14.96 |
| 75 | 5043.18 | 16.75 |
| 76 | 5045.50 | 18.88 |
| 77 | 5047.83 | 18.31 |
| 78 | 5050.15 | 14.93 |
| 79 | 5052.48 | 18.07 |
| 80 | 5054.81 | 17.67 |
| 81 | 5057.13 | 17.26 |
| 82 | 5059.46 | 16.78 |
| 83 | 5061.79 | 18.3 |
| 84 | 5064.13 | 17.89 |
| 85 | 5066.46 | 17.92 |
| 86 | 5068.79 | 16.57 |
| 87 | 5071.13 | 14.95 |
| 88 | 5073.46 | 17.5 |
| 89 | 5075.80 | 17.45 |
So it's 0.73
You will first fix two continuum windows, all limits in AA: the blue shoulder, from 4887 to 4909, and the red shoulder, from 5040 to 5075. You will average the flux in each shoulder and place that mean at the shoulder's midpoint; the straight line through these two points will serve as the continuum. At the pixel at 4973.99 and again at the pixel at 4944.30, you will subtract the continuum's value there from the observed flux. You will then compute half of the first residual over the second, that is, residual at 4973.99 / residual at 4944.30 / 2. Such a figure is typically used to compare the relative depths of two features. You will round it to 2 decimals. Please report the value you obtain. -0.14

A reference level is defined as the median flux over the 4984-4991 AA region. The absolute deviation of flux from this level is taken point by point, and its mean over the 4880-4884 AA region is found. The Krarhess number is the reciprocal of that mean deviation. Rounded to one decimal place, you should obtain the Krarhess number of 1.5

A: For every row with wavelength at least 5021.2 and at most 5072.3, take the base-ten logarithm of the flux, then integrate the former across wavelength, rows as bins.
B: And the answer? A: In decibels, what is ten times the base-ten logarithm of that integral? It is 18.0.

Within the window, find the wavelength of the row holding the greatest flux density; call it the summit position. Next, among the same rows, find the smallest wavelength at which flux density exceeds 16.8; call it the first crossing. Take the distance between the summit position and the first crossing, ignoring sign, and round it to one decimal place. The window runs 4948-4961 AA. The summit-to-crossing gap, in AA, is 2.3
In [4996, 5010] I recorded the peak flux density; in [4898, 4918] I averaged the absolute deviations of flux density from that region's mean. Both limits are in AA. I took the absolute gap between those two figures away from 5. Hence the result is -10.7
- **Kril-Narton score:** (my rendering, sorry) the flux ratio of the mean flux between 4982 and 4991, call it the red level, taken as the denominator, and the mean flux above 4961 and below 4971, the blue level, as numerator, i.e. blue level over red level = 1.0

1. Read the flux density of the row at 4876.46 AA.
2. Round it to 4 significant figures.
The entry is 16.73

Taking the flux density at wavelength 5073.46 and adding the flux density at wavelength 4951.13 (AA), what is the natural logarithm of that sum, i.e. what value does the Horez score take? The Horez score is 3.76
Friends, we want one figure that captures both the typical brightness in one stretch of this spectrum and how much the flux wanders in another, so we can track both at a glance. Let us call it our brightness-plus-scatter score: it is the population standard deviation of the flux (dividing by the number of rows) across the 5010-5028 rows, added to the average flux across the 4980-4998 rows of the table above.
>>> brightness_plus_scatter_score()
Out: 18.4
